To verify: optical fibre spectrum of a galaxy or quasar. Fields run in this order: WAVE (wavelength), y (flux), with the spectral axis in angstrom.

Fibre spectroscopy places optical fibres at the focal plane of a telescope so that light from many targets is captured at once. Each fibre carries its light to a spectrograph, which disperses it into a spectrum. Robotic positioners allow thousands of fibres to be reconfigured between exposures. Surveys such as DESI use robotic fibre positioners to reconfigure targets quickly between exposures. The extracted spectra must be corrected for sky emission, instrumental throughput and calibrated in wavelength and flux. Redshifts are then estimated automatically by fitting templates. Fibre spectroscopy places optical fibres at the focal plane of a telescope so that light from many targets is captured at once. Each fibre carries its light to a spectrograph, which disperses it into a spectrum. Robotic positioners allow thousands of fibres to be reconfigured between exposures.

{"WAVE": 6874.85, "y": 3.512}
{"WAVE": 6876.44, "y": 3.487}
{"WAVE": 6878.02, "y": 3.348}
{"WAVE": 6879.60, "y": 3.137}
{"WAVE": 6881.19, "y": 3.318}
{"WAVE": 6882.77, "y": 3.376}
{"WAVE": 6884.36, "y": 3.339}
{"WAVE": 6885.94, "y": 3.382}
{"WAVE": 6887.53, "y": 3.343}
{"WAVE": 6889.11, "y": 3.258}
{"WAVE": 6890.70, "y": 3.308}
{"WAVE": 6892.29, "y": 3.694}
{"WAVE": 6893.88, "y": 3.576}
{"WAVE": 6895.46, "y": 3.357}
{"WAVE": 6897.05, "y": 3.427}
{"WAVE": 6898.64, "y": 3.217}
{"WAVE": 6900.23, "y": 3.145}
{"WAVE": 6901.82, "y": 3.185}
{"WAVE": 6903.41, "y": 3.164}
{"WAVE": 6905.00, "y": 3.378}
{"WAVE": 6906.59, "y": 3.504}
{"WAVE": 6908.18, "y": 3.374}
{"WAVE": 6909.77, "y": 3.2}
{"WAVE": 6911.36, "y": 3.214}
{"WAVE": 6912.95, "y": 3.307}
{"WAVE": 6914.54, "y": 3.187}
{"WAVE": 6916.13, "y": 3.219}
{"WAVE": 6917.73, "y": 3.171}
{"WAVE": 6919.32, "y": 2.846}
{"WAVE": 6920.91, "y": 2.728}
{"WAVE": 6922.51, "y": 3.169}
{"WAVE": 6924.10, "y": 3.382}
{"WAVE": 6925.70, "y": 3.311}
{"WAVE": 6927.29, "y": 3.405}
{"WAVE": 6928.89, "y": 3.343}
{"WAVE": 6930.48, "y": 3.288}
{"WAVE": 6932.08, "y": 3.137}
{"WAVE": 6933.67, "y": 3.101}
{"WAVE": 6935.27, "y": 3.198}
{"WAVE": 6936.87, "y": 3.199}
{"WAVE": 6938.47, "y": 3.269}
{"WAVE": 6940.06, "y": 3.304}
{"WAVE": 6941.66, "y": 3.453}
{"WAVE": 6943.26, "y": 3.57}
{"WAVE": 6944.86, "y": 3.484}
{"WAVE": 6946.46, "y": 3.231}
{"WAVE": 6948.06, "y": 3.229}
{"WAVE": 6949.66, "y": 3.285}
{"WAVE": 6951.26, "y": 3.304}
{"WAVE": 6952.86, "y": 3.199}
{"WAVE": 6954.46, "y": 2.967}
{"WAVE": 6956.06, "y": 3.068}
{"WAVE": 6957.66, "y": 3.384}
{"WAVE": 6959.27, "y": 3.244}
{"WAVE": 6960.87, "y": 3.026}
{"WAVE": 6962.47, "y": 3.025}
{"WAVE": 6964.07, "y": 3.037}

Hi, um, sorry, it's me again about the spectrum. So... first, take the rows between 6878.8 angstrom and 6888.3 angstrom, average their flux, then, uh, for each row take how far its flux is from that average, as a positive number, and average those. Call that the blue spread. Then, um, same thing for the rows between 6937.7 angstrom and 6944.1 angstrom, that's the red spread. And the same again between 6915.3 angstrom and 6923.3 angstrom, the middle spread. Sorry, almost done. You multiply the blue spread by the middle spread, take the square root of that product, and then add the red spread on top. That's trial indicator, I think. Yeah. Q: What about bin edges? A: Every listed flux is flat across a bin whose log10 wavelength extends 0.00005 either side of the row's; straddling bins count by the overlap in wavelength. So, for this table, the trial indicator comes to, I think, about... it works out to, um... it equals 0.22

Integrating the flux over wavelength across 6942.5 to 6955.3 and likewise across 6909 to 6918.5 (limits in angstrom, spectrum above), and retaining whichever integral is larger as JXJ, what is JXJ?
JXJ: 42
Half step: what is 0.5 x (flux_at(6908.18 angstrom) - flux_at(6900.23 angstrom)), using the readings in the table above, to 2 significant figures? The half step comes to 0.11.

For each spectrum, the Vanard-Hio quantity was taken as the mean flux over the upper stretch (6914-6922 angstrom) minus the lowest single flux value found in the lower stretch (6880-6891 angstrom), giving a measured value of -0.23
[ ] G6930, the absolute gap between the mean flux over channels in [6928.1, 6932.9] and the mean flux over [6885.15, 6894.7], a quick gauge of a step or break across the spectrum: 0.17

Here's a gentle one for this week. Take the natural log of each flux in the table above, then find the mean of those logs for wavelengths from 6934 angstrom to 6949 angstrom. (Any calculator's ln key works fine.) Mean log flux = 1.20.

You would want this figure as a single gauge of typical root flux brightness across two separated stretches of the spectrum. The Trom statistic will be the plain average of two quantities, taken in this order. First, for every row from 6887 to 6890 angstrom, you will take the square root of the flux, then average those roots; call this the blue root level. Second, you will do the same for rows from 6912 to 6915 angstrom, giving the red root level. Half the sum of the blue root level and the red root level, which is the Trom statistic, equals 1.81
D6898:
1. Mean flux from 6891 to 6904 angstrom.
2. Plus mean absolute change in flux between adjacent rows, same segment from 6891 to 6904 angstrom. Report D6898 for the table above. 3.45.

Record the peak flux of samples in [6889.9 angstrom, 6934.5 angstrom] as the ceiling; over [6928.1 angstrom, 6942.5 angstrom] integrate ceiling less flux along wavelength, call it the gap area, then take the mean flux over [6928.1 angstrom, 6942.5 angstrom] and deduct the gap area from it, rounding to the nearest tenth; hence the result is -3.1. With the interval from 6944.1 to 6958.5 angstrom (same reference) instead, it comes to -3.3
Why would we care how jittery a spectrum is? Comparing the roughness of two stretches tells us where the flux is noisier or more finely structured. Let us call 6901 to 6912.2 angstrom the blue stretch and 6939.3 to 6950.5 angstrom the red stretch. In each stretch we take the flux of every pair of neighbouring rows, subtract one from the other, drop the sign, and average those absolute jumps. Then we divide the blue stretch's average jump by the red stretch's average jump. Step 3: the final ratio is 1.0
